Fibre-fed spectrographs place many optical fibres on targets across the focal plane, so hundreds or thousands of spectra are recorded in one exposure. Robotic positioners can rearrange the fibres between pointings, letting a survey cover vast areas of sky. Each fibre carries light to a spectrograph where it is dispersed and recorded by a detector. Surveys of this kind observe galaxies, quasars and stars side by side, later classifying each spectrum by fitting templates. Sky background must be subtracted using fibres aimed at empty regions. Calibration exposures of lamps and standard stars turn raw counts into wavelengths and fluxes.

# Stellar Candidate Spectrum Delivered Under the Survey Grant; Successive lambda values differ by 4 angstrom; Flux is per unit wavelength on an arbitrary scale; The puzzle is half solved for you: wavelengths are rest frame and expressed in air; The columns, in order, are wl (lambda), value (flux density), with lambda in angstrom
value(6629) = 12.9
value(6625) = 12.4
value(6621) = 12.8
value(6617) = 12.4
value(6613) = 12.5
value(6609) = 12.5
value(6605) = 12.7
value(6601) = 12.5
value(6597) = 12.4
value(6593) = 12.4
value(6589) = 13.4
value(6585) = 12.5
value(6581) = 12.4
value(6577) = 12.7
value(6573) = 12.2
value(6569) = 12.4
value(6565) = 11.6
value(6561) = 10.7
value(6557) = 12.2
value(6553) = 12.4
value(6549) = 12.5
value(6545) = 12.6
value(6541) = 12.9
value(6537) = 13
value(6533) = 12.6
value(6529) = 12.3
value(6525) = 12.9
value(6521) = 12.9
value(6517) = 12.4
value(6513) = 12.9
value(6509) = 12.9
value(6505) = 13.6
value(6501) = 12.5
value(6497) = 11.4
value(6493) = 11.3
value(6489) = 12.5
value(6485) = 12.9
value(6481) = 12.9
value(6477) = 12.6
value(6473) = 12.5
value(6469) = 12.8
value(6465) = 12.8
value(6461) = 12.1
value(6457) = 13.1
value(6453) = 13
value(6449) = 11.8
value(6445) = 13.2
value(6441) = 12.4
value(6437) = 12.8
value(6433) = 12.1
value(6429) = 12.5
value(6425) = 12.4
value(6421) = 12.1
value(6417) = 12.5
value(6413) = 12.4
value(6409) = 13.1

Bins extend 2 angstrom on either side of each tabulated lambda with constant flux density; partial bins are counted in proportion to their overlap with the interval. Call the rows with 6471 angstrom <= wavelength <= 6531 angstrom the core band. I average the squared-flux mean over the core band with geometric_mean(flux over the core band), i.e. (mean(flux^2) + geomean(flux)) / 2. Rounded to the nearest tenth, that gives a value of 85.4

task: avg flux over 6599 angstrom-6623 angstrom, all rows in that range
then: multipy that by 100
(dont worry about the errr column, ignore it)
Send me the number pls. 1257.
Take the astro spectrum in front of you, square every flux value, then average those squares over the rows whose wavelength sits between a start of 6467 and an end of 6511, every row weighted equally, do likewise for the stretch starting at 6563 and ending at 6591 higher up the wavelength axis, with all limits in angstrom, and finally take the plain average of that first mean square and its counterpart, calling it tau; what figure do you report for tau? 156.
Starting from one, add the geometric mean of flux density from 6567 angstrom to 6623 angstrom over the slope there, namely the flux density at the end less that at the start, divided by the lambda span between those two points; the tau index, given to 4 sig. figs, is 1633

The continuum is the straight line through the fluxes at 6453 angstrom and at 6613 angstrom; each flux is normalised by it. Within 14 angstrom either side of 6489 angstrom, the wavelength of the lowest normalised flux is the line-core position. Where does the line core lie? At 6493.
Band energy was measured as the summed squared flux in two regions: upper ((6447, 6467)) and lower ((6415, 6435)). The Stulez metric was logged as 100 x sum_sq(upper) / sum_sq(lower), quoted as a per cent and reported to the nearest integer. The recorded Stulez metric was 104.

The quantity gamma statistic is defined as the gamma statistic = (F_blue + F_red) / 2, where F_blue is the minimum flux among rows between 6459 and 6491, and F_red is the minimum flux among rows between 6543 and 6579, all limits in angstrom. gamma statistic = 11.4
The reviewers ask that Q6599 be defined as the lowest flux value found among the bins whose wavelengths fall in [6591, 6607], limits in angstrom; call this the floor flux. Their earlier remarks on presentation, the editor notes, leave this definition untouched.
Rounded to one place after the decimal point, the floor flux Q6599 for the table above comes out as 12.4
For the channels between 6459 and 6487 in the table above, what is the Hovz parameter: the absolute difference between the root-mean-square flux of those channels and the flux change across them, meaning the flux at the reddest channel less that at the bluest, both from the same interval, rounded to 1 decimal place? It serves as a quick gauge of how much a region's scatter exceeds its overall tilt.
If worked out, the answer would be 11.9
